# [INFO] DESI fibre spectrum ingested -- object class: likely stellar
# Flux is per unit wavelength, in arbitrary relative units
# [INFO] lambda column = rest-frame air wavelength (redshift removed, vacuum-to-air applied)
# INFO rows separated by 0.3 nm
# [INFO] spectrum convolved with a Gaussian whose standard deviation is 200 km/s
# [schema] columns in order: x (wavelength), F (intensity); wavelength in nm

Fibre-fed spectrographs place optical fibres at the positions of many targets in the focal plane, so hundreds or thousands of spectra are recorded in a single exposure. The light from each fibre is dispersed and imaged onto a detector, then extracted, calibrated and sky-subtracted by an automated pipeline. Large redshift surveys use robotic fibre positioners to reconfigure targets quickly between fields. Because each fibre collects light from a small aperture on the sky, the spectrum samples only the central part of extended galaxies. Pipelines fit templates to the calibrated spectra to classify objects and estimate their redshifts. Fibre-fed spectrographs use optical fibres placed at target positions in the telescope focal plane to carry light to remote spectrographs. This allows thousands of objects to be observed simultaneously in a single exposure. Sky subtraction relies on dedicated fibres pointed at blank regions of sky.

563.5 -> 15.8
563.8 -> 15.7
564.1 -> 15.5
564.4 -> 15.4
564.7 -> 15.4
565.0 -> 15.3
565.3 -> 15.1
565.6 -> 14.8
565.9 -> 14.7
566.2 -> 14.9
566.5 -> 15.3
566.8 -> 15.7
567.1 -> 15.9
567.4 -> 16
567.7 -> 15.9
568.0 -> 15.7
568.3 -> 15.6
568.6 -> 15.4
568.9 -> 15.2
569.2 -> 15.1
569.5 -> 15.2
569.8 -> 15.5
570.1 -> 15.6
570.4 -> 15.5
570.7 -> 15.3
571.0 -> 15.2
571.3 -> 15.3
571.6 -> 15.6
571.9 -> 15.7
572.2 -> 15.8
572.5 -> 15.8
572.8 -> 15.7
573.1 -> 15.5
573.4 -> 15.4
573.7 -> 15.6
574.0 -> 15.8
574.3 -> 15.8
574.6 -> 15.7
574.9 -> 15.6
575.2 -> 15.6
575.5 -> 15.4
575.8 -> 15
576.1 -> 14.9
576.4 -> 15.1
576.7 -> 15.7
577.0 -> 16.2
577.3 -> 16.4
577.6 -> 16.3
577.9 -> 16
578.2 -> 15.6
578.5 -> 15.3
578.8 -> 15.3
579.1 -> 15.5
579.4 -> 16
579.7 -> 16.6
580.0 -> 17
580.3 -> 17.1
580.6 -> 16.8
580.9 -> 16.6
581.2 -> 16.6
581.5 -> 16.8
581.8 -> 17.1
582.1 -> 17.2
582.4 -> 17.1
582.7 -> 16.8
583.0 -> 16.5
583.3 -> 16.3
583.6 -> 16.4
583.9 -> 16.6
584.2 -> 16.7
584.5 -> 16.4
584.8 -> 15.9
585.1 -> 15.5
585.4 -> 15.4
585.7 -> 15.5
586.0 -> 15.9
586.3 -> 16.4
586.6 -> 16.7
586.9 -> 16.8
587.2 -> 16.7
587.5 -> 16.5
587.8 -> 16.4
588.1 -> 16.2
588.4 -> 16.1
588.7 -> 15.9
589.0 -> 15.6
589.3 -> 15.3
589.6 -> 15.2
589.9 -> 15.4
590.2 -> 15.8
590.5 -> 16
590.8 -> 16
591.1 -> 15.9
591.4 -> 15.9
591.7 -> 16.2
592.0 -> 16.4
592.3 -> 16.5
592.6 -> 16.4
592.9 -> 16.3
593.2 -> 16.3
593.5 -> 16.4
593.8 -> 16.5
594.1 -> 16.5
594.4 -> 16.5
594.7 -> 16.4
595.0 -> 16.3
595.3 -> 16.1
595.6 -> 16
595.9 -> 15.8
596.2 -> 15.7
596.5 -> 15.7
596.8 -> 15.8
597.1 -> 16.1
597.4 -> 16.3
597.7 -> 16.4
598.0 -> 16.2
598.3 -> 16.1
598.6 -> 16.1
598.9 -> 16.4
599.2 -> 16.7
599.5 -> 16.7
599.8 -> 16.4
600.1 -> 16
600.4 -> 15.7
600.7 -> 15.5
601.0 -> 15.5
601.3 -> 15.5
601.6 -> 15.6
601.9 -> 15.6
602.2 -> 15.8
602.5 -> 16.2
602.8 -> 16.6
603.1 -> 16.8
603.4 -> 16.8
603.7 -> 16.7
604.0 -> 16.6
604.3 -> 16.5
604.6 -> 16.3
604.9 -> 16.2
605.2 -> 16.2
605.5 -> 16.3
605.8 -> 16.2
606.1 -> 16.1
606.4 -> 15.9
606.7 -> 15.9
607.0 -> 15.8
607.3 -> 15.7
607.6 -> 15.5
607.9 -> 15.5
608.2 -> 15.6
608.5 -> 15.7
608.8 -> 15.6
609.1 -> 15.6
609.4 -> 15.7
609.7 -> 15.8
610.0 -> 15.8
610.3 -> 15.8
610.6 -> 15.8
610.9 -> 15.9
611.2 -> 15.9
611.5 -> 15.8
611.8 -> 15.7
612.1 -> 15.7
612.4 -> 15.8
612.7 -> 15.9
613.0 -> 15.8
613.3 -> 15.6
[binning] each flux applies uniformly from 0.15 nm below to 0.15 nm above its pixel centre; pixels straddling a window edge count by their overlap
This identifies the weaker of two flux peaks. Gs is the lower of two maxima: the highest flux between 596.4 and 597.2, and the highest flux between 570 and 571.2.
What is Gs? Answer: 15.6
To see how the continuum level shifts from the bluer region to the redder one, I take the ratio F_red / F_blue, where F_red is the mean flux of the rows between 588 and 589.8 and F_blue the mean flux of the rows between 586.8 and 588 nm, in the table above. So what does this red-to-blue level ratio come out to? 0.947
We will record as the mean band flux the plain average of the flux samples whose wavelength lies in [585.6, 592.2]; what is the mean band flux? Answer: 16.0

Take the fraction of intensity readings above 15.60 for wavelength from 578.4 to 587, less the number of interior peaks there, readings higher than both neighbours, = -2.2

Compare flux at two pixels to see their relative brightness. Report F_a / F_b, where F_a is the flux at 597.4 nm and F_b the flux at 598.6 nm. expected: 1.01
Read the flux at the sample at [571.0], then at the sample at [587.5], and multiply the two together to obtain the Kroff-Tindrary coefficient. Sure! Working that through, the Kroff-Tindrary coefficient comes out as 251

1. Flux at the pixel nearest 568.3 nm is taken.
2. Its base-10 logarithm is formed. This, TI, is 1.193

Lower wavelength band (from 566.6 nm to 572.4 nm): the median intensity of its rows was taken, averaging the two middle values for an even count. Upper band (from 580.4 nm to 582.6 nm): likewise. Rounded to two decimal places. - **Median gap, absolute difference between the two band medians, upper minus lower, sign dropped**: 1.20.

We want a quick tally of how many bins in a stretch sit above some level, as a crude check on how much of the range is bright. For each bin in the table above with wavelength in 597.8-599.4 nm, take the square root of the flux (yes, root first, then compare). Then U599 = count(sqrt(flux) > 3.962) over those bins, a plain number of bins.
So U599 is 5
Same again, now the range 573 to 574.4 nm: 2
